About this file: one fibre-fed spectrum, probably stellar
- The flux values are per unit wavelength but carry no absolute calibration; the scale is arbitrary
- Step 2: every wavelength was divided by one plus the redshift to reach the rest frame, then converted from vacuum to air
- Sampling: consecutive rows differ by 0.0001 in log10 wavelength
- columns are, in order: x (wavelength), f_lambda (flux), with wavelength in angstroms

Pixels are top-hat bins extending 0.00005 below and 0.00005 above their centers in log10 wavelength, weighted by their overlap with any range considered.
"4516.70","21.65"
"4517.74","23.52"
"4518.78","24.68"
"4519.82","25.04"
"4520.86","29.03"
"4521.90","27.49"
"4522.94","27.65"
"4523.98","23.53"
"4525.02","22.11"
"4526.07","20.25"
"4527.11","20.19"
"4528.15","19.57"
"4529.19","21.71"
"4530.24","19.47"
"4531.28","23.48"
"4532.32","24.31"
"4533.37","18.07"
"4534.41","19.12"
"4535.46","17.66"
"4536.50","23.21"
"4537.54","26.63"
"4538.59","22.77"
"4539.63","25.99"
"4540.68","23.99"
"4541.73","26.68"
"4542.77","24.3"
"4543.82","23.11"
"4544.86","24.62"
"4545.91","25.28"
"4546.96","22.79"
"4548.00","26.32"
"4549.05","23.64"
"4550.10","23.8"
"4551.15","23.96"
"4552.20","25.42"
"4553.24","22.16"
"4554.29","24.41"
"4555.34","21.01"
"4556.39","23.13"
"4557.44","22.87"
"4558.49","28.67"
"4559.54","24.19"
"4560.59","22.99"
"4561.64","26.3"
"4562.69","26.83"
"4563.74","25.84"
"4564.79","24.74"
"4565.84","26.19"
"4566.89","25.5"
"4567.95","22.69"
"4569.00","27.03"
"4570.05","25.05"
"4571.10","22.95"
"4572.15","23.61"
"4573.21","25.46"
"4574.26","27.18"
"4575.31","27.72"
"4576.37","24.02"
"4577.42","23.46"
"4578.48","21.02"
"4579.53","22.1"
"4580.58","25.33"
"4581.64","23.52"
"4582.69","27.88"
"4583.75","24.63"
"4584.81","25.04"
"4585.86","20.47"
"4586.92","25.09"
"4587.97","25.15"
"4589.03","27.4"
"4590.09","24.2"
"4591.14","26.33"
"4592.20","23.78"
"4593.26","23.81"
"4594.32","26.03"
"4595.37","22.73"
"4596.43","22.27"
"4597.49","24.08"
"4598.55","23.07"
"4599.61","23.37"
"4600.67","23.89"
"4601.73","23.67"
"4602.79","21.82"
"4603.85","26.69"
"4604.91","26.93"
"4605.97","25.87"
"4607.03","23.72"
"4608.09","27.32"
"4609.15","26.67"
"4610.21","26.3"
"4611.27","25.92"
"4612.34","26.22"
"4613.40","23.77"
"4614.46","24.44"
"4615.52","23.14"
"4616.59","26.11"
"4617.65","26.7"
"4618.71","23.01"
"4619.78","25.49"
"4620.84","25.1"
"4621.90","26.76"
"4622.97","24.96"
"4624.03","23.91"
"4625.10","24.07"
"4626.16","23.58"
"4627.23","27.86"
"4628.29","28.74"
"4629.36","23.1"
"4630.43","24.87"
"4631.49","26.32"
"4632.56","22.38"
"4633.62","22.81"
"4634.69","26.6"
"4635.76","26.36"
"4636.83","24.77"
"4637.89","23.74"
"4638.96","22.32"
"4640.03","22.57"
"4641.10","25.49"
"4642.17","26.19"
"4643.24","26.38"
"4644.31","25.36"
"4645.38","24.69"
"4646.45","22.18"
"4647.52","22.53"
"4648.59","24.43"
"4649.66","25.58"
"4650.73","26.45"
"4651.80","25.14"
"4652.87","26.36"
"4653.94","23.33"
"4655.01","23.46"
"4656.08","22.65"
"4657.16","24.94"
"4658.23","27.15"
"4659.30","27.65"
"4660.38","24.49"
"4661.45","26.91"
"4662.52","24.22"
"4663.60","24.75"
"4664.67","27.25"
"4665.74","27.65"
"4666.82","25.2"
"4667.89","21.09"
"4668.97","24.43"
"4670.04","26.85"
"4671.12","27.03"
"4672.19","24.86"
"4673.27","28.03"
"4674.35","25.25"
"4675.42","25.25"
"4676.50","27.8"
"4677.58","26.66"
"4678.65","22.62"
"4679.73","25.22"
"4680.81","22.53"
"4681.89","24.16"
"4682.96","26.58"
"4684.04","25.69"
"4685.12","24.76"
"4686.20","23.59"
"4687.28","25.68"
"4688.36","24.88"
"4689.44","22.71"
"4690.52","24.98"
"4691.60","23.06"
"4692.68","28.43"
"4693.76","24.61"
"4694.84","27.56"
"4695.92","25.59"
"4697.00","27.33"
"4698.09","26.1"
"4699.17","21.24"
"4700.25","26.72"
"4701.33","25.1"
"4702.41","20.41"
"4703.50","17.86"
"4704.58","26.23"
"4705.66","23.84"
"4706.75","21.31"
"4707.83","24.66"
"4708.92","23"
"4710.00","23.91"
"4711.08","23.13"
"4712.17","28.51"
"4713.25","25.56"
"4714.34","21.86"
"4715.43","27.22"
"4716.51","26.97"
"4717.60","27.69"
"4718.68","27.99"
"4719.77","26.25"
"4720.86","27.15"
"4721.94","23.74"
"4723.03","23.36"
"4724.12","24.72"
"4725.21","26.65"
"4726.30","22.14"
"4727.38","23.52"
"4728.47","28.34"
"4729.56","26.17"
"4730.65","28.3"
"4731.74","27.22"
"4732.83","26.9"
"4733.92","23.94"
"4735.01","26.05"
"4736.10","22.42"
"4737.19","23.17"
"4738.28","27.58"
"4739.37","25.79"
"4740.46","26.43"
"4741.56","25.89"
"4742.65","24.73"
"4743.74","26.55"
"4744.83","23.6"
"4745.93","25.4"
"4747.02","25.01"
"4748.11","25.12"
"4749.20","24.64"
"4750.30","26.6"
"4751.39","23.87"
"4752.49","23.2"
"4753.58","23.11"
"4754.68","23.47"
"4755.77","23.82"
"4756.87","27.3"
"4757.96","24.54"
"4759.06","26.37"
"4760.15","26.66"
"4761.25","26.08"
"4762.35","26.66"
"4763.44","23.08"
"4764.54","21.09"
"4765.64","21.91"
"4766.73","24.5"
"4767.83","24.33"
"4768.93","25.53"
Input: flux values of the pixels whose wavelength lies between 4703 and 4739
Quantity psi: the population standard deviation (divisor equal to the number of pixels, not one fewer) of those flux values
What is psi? 2.4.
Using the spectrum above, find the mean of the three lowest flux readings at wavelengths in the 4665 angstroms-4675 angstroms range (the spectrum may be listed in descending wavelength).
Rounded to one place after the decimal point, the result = 23.5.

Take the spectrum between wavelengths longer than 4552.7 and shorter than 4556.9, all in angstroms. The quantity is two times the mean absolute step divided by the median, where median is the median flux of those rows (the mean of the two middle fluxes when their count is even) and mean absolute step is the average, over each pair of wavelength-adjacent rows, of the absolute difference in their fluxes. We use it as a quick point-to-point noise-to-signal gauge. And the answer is 0.23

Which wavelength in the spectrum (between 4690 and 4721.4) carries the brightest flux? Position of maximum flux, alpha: 4712.17 angstroms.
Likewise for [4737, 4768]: 4738.28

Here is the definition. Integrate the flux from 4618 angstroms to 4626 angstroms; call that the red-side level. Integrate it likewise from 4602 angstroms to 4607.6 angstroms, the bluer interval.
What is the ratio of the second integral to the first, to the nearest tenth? 0.7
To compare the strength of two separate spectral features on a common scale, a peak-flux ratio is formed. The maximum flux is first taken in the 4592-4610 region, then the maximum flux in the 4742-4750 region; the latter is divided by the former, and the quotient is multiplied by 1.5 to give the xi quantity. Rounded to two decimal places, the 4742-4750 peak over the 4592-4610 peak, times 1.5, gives 1.46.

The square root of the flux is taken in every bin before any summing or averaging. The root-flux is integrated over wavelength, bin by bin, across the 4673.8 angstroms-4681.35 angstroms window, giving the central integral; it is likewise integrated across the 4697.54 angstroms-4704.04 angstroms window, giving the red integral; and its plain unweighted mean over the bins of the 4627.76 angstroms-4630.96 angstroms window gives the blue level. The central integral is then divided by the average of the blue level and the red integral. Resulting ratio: 2.09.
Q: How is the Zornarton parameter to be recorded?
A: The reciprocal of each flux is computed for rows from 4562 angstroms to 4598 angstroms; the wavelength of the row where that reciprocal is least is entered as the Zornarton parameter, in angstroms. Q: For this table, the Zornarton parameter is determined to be 4582.69 angstroms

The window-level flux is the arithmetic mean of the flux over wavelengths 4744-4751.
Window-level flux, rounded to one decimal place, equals 25.1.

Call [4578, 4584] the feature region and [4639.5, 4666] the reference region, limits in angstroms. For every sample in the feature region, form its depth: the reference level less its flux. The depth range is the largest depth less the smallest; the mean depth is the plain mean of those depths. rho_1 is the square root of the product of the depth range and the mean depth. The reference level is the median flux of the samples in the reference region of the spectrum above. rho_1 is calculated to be 2.7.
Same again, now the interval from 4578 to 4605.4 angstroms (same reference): 2.6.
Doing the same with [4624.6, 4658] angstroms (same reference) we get 1.7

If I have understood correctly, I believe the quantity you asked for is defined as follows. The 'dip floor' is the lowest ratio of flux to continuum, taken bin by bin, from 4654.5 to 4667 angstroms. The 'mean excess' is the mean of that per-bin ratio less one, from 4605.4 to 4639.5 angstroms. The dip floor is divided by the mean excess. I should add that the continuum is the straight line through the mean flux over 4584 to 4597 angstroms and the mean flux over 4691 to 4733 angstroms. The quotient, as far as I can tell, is 42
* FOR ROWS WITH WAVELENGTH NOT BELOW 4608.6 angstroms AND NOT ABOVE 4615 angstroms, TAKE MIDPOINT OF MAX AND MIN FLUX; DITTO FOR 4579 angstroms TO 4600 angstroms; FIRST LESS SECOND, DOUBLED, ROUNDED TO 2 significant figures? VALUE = 2.1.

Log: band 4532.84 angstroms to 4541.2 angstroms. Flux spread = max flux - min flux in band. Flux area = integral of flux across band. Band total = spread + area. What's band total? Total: 194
